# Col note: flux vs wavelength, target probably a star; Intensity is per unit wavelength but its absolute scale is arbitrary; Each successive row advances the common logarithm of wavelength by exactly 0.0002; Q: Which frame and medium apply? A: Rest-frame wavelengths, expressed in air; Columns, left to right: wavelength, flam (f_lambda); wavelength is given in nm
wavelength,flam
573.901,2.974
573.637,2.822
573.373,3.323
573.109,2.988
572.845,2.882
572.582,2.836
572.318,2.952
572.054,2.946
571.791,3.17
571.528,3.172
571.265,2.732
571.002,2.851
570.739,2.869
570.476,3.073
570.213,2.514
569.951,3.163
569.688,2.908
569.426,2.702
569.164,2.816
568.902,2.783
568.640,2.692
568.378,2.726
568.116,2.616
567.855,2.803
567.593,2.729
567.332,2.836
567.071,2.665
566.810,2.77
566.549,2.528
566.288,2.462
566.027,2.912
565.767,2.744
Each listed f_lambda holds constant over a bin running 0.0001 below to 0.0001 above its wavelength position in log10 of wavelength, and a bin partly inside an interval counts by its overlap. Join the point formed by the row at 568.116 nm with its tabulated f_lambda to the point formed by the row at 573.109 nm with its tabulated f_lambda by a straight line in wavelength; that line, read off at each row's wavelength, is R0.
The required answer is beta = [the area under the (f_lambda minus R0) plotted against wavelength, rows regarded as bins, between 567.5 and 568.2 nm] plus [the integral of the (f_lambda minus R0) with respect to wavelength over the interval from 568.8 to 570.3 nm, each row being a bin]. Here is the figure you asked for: 0.24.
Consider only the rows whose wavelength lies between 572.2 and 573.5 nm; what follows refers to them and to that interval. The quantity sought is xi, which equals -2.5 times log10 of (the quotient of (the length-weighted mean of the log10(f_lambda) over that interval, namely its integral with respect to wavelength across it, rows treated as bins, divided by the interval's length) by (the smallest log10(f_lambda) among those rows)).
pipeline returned -0.05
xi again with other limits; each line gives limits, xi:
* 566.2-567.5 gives -0.09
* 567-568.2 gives -0.05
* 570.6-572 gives -0.08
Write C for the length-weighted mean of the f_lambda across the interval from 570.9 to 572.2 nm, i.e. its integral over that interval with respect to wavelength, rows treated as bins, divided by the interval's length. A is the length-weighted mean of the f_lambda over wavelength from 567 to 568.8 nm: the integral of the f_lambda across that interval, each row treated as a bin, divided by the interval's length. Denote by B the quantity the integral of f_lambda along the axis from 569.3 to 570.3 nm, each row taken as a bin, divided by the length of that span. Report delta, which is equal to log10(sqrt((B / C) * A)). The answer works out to 0.207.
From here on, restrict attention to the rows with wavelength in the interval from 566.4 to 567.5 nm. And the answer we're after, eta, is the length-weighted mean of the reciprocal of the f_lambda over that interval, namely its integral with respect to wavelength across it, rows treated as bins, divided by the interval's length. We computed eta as 0.372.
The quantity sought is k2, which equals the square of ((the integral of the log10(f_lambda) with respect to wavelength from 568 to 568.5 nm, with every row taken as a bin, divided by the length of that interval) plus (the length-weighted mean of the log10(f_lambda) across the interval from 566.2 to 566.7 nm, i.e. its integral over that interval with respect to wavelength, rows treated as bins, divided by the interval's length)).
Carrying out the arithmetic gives 0.682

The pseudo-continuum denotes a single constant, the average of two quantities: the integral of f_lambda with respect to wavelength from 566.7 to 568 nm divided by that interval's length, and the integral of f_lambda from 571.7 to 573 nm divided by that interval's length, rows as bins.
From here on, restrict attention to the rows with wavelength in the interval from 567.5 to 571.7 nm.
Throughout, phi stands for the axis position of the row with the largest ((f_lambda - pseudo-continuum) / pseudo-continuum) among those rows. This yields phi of 571.528 nm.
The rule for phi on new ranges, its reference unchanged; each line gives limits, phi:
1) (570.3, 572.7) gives 571.528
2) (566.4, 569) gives 567.332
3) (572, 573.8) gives 573.373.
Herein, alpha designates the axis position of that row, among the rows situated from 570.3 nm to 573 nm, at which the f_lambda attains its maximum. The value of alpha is 571.528 nm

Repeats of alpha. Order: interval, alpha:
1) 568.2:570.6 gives 569.951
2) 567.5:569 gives 567.855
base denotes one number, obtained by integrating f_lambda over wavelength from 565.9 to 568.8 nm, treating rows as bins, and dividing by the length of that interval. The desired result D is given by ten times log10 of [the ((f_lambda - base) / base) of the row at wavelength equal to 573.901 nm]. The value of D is -10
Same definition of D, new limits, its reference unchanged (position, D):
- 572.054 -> -10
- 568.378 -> -21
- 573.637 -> -14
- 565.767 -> -18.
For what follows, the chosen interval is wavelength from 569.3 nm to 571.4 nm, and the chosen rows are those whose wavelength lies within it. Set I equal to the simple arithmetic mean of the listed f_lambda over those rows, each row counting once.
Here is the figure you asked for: 2.85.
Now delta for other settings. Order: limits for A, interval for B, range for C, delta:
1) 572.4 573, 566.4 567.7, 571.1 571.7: 0.209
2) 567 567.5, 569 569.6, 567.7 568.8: 0.226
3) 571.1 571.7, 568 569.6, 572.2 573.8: 0.218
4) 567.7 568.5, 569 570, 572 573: 0.215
